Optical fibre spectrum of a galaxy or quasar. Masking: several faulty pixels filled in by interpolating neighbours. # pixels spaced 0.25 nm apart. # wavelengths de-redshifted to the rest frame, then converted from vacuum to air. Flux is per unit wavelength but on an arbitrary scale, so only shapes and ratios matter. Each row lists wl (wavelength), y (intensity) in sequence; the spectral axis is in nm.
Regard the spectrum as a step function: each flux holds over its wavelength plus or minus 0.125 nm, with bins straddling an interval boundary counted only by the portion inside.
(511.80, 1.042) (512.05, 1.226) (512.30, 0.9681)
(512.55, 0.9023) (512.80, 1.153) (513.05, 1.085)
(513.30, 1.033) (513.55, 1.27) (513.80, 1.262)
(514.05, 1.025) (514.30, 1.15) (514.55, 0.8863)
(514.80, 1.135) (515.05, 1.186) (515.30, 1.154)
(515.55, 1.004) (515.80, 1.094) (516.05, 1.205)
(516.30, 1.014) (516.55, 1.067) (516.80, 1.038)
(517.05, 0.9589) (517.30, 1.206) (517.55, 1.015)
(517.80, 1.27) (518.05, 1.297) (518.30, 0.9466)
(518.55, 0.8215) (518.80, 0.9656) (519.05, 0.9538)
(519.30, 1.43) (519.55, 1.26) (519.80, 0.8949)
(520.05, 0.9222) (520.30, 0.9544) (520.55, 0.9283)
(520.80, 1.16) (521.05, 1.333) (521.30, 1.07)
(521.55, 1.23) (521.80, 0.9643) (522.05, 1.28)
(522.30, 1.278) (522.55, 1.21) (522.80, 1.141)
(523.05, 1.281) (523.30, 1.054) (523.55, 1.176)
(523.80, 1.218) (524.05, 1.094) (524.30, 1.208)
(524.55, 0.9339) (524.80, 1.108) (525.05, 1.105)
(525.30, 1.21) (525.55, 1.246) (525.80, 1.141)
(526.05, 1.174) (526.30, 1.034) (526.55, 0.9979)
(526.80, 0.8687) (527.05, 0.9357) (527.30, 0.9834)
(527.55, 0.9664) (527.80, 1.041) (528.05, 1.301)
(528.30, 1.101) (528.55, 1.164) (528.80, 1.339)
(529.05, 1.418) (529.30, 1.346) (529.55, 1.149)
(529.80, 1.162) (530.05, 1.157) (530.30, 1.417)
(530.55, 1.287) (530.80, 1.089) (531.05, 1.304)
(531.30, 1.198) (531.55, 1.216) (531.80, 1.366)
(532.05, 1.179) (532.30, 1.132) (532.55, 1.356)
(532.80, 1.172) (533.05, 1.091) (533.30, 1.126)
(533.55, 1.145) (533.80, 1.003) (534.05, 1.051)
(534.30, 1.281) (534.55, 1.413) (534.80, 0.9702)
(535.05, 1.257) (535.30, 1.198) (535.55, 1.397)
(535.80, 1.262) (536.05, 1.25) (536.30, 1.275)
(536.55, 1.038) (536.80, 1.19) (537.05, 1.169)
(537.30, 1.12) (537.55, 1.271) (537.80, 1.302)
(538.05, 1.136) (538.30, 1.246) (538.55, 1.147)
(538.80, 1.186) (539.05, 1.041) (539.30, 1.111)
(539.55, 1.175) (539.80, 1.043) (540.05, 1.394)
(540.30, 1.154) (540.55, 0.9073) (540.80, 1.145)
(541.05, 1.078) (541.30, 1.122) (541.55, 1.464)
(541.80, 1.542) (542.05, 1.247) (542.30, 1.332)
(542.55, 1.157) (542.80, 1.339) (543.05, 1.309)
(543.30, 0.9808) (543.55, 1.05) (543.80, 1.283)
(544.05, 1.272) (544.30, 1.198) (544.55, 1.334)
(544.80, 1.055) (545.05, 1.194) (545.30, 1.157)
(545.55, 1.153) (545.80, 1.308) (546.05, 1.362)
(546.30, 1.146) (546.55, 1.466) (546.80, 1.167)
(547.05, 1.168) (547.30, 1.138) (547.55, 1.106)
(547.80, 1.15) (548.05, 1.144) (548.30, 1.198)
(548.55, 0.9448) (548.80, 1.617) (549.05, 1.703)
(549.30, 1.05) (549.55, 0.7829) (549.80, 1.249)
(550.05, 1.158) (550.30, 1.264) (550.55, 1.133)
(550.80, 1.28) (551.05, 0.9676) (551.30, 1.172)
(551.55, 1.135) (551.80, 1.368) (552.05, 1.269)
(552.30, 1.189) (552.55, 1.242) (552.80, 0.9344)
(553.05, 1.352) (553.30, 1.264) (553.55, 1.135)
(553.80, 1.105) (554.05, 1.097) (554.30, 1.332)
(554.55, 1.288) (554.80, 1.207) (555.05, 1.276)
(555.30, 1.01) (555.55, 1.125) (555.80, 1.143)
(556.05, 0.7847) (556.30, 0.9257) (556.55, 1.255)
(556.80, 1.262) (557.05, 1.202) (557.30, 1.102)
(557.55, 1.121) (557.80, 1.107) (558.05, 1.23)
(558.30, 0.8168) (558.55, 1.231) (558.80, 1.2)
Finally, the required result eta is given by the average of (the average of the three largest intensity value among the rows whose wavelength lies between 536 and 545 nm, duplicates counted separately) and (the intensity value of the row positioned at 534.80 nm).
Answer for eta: 1.22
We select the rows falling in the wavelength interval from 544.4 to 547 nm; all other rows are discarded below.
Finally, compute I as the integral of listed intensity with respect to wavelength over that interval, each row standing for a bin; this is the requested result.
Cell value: 3.2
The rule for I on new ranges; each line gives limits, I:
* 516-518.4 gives 2.6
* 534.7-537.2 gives 3.0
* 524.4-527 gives 2.8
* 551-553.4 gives 2.9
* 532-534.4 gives 2.8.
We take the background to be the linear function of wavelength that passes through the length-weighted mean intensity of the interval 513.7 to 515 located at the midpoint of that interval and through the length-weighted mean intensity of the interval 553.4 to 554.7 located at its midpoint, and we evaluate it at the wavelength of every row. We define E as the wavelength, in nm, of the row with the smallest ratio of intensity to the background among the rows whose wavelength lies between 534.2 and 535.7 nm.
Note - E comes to 534.80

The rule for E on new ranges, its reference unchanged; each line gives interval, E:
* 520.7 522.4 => 521.80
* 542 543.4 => 543.30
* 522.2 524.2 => 523.30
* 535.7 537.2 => 536.55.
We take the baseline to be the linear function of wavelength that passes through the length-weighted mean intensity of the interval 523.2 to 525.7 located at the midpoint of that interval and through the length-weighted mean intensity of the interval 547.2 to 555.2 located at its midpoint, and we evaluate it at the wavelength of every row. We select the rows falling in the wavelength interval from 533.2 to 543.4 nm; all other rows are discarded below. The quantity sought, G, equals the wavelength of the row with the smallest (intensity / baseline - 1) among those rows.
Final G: 540.55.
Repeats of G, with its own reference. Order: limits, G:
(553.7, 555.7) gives 555.30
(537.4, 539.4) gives 539.05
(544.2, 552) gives 549.55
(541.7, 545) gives 543.30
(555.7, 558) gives 556.05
